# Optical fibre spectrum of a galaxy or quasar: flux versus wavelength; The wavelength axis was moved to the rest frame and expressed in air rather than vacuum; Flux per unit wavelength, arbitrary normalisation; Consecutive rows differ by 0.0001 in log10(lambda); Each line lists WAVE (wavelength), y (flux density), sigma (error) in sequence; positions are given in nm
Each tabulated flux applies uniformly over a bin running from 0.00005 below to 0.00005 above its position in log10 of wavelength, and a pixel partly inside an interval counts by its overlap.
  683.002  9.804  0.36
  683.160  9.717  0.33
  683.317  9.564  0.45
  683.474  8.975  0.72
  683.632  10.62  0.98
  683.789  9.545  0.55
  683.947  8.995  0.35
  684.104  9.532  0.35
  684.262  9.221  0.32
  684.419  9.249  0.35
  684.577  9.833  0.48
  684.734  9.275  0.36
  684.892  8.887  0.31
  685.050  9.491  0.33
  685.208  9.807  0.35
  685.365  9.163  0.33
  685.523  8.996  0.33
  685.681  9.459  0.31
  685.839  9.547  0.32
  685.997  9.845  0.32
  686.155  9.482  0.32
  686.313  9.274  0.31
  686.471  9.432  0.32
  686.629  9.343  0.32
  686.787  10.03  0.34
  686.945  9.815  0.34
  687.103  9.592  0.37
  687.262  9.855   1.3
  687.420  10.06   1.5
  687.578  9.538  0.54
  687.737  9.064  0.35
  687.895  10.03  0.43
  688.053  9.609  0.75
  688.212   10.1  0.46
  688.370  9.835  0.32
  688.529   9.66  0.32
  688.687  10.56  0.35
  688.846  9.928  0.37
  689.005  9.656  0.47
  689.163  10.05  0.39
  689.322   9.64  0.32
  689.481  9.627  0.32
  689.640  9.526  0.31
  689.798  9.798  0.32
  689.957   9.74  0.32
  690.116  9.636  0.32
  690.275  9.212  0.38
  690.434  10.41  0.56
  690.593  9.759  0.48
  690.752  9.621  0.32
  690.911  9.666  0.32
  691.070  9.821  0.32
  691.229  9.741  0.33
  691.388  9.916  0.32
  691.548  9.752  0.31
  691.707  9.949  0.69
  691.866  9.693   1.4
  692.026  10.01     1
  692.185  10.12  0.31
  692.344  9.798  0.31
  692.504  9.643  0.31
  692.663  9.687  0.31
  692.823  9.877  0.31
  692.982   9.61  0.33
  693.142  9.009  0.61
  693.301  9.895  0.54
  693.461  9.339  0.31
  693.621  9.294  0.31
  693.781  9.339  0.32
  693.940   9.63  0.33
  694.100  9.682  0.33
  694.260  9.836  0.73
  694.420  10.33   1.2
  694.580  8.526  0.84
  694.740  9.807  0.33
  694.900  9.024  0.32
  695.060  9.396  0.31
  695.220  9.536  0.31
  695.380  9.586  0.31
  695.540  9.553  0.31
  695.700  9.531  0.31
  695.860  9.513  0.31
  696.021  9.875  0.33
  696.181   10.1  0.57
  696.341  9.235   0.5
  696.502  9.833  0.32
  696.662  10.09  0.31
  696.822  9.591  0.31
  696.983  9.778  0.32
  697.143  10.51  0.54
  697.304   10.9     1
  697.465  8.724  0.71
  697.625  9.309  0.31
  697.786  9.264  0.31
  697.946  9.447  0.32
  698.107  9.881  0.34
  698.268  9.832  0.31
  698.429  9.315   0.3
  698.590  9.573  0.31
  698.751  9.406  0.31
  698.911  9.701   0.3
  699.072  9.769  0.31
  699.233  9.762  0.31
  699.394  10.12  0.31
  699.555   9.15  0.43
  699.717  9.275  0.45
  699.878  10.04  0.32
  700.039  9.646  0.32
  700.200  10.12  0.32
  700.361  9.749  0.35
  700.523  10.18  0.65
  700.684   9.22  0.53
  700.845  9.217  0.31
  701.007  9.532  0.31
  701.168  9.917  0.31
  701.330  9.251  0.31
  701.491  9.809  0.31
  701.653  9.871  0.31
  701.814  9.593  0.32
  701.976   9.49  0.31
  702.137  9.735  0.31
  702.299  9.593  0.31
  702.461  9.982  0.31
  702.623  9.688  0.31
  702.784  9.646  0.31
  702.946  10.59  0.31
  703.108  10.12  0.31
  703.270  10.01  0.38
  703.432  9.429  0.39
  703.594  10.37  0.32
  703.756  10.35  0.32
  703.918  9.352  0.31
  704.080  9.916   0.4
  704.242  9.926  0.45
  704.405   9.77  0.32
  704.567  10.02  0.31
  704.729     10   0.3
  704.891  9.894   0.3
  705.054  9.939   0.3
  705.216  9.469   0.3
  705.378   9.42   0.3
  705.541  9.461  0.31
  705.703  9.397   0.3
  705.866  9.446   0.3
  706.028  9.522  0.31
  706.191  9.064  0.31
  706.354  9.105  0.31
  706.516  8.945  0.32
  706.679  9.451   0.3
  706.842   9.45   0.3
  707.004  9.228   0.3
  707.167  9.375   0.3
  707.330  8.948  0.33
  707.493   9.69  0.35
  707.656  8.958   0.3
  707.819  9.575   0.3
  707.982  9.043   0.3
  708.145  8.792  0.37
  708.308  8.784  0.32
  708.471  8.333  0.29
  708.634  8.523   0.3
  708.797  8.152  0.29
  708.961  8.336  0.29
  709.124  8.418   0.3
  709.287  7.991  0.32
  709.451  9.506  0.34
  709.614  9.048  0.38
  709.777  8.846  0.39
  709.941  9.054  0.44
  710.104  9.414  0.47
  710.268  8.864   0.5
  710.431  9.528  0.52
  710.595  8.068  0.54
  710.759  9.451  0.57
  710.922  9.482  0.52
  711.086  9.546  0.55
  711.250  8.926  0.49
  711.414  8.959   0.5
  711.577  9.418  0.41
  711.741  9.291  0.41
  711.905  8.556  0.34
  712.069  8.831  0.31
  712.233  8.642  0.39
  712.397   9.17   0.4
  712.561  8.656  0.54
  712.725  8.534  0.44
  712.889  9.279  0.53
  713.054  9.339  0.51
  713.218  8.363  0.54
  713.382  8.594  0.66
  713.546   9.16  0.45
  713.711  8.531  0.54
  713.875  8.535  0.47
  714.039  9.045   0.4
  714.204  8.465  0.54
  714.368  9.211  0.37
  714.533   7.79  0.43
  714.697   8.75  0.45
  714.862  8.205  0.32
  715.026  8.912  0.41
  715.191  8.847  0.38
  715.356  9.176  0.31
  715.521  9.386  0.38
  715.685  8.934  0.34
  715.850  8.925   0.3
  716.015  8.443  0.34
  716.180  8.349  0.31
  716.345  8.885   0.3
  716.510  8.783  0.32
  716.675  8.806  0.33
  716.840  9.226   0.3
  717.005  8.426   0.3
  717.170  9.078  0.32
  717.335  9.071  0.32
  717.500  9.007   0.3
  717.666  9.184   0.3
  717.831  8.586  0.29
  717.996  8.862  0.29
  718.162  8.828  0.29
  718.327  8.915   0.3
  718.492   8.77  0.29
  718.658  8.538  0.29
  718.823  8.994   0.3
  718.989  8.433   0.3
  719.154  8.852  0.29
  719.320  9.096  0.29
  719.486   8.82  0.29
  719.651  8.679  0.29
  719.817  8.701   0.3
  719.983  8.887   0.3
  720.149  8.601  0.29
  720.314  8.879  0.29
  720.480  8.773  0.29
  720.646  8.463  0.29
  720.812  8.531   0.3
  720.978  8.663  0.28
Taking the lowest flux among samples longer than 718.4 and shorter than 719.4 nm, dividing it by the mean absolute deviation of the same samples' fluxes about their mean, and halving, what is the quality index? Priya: 21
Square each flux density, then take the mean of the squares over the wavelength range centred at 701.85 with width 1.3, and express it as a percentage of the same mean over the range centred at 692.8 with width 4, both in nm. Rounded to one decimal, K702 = 99.6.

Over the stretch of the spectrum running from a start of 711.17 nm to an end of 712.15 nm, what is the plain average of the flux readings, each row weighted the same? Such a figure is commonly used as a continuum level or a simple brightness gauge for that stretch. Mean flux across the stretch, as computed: 9.00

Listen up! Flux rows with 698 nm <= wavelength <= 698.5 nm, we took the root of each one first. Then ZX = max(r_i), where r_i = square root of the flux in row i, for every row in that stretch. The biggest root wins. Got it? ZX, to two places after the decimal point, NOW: 3.14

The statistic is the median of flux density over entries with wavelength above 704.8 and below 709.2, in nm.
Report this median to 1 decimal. 9.2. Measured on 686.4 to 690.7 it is 9.7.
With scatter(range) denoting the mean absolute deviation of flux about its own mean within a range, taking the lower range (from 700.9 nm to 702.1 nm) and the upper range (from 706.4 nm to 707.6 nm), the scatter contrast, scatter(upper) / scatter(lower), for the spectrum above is 1.13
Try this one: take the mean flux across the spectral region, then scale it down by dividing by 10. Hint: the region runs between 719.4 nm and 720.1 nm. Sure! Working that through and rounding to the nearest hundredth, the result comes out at 0.88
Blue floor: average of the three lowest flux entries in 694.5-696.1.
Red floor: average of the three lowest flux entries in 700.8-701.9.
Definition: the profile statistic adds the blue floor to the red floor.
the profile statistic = 18.3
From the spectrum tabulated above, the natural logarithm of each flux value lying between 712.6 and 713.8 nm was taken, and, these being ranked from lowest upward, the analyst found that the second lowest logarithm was 2.14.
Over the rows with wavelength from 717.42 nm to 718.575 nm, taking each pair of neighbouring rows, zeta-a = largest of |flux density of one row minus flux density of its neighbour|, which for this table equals 0.60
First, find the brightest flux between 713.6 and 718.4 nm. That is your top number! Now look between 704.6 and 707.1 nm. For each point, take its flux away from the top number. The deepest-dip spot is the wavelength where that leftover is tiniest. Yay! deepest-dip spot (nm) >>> 704.729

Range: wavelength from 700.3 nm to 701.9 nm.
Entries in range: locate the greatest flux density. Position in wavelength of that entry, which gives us 700.523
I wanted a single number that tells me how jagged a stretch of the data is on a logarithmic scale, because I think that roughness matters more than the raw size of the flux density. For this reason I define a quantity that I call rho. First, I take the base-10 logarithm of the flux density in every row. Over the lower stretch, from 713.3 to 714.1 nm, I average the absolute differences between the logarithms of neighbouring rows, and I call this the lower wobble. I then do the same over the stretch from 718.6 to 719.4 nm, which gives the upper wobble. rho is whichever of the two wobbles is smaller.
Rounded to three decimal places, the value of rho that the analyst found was 0.021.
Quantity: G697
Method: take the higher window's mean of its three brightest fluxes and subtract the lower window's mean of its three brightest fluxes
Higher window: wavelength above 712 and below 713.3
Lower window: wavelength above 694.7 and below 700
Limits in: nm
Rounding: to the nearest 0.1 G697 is -1.2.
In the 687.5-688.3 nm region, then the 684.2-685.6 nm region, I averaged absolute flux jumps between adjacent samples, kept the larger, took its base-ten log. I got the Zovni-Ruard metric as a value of -0.23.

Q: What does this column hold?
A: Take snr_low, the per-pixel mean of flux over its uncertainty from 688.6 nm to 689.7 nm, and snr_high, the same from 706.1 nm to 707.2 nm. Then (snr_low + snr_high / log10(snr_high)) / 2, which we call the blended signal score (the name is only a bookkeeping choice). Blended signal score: 24.1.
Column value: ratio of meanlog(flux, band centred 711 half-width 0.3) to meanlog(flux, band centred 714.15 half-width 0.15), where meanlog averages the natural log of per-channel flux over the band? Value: 1.03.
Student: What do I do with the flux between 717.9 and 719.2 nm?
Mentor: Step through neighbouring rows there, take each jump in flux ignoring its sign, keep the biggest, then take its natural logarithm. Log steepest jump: -0.58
